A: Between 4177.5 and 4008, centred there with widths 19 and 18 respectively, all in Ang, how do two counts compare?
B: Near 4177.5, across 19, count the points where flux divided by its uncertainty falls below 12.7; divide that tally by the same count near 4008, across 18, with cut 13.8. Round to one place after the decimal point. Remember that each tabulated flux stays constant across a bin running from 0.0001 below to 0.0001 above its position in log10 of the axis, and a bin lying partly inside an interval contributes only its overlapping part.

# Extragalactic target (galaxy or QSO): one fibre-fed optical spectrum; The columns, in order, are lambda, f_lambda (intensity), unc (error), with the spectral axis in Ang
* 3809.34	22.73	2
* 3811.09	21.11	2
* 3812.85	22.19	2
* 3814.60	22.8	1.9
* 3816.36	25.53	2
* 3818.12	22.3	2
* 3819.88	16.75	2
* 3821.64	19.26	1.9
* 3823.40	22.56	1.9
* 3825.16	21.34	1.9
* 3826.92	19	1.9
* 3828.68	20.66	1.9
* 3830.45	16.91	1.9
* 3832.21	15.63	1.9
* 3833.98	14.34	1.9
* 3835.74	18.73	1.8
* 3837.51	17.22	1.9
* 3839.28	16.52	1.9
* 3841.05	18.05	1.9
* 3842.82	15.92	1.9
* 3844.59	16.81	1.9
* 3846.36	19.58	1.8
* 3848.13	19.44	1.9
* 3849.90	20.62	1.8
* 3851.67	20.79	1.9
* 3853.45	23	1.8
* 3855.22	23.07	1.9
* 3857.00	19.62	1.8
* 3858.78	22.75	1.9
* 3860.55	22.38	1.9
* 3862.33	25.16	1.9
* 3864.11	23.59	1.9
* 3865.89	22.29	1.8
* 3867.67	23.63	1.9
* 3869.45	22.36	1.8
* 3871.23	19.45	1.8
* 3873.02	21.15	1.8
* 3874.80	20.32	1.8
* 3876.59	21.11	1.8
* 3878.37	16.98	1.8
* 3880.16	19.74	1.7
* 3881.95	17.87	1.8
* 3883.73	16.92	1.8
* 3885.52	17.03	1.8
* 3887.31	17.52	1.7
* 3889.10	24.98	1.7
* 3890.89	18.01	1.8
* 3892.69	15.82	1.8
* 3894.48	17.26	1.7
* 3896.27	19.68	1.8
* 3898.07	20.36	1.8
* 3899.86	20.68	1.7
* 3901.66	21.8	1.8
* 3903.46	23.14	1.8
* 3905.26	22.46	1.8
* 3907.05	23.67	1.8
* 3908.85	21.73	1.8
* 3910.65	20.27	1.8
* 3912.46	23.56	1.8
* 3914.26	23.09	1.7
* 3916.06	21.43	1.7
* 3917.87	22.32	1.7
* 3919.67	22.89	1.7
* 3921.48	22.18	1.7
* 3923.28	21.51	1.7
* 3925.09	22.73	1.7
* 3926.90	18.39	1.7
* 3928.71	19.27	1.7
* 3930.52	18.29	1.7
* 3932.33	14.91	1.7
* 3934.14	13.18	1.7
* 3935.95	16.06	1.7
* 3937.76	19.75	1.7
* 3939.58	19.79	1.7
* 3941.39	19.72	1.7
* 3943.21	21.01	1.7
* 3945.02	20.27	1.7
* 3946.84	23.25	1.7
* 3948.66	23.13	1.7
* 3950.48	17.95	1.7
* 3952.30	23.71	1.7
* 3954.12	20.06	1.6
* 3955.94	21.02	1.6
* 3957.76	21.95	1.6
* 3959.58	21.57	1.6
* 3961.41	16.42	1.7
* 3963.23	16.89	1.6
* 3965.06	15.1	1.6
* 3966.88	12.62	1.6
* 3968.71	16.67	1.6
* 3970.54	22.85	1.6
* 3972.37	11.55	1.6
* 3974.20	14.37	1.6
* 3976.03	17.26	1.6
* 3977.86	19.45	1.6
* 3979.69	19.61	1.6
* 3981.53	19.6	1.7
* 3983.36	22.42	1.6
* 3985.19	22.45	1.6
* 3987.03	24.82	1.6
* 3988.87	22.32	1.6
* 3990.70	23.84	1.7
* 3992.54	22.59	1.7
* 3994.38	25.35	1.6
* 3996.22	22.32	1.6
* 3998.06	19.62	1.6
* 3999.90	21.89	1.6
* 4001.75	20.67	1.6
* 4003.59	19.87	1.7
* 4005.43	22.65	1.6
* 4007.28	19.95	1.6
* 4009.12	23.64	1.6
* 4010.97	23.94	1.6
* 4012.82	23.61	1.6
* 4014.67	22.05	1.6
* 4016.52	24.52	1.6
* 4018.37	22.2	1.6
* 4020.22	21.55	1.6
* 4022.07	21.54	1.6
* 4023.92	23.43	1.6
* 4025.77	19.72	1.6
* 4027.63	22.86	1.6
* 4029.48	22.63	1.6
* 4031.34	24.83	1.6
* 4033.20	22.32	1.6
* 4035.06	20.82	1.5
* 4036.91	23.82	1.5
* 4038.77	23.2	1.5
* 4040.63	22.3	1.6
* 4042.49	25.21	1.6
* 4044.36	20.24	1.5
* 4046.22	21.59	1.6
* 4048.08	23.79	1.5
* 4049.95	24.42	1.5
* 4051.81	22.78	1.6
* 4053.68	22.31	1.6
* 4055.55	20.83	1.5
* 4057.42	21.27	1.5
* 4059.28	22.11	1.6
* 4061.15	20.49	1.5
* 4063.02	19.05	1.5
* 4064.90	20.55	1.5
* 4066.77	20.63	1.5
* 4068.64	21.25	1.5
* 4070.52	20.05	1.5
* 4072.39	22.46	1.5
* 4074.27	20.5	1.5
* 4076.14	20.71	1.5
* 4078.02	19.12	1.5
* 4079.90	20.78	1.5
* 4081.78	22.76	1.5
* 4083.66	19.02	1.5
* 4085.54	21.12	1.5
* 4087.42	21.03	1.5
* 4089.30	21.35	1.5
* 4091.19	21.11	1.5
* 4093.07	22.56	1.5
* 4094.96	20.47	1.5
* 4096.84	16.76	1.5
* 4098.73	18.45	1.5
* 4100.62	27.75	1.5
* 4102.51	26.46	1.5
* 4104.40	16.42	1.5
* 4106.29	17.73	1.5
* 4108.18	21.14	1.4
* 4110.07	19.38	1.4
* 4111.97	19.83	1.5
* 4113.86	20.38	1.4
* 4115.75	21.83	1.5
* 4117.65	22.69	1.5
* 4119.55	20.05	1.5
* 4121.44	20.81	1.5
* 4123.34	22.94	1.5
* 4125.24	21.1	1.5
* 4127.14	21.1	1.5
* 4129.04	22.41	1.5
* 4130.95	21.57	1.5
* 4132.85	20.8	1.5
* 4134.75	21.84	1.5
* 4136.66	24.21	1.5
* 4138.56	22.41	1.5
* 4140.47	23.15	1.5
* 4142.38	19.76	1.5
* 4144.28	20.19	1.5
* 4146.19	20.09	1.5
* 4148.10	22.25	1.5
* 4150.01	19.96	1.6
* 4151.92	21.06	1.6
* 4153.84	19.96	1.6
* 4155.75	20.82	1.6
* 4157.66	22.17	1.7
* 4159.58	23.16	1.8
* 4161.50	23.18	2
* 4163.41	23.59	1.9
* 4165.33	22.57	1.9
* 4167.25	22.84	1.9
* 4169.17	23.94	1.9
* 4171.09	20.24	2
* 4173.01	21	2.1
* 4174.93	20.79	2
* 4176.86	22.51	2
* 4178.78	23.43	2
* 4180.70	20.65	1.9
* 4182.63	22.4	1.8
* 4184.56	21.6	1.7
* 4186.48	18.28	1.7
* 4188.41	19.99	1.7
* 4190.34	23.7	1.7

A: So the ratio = 1.8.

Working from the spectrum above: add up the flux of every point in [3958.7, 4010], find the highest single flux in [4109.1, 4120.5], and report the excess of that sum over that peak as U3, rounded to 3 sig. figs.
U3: 536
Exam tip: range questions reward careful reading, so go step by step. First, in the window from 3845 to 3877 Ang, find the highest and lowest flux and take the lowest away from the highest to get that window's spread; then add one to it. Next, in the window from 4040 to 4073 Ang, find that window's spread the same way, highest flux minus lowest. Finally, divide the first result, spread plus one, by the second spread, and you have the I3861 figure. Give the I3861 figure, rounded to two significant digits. 1.1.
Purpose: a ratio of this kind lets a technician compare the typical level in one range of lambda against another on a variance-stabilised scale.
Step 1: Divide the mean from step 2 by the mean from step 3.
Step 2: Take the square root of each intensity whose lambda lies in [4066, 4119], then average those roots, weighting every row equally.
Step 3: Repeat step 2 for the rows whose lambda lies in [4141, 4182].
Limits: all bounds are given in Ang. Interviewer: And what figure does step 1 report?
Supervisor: 0.98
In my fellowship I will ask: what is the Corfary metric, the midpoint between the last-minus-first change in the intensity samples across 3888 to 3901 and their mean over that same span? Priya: 7.6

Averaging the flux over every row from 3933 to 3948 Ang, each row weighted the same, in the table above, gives 19.1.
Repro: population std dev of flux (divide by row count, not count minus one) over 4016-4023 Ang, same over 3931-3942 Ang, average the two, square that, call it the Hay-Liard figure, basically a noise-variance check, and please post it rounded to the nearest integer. 4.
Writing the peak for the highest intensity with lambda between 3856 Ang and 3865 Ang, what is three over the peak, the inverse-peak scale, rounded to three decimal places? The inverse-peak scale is 0.119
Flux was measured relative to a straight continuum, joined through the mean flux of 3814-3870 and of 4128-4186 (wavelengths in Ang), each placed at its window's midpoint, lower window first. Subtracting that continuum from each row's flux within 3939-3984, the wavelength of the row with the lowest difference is 3972.37 Ang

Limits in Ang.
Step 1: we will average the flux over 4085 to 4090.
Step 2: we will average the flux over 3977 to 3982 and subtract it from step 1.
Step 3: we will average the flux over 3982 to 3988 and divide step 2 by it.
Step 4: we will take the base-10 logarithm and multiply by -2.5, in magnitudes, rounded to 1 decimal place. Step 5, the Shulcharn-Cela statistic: 2.9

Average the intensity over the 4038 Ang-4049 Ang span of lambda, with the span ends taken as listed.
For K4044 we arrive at 22.7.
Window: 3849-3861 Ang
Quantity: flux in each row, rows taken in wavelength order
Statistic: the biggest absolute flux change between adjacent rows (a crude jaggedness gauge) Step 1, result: 3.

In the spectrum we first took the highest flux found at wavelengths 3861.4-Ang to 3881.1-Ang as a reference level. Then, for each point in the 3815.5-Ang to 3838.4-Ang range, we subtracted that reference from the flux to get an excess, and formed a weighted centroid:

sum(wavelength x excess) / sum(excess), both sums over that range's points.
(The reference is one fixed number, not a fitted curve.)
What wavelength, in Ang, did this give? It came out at 3829.2 Ang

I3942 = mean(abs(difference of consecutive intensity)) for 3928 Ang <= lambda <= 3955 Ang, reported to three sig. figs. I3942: 2.32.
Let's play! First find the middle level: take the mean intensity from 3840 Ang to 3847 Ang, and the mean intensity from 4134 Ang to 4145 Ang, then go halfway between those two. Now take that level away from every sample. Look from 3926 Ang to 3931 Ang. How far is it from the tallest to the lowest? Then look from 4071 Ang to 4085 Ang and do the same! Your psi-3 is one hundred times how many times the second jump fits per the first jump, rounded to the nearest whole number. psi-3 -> 382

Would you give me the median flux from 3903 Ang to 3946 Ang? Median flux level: 21.22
